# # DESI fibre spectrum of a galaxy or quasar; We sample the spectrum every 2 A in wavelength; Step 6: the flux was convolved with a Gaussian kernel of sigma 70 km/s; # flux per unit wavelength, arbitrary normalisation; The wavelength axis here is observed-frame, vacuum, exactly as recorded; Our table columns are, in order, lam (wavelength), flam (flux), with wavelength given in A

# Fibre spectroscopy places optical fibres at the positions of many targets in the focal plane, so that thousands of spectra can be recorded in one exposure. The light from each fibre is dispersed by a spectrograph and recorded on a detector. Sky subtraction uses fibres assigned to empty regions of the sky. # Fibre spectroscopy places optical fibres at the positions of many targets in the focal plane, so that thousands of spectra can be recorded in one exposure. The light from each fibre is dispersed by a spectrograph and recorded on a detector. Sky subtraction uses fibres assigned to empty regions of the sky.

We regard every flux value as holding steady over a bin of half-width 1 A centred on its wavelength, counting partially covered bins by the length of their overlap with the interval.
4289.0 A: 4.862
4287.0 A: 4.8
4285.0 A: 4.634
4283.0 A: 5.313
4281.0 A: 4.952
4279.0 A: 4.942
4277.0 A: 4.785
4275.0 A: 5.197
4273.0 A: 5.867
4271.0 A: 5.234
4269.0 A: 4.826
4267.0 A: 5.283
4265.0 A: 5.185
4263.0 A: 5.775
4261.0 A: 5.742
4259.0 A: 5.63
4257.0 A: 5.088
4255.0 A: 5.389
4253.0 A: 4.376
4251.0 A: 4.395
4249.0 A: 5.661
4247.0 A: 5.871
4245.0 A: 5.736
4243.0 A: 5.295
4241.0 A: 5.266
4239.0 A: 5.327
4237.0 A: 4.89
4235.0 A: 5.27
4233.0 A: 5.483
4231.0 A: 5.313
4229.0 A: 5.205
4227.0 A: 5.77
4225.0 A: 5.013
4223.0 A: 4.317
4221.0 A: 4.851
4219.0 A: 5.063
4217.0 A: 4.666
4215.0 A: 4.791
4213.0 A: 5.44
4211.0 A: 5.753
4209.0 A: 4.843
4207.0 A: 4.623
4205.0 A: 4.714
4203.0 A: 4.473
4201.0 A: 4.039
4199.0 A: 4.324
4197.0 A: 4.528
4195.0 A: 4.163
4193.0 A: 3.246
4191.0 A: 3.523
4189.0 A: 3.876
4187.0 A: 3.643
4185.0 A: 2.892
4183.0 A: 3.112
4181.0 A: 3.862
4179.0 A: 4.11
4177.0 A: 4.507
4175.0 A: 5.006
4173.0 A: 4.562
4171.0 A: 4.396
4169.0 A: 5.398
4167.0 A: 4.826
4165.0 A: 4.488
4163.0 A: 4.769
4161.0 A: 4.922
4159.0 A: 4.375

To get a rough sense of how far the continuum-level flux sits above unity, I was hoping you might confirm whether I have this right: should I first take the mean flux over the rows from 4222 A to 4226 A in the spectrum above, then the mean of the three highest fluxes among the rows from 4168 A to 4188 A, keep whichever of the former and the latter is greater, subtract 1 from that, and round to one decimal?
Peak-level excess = 4.0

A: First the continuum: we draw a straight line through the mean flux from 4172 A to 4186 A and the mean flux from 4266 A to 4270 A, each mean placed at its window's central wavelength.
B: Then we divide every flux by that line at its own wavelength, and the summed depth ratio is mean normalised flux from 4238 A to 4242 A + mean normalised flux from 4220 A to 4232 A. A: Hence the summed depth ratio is 2.23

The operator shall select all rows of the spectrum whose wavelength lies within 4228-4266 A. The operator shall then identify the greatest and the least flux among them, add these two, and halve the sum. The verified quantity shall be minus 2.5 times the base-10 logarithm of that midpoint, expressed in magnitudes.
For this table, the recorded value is -1.77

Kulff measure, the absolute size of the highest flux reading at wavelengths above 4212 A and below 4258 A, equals 5.87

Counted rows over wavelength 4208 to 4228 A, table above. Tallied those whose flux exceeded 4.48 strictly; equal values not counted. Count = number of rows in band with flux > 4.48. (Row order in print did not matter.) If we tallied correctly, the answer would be 9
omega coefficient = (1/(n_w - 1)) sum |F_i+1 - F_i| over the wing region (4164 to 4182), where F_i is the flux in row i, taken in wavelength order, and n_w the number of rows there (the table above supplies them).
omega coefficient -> 0.46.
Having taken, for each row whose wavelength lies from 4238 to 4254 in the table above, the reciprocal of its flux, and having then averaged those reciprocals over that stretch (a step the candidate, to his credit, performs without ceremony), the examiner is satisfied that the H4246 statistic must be 0.193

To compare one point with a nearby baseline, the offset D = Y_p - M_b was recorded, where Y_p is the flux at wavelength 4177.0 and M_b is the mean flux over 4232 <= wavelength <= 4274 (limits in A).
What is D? -0.8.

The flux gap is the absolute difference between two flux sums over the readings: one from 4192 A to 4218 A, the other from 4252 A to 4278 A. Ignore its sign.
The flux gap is 8.8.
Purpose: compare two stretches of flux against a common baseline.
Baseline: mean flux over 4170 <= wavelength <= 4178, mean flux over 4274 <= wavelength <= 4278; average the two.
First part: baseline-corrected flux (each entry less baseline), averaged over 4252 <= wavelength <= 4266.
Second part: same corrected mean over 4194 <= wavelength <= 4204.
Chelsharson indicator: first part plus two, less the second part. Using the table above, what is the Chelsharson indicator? 3.0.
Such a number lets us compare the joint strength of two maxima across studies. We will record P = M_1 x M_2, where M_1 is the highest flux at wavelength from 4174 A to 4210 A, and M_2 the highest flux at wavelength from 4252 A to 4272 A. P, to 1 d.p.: 28.9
